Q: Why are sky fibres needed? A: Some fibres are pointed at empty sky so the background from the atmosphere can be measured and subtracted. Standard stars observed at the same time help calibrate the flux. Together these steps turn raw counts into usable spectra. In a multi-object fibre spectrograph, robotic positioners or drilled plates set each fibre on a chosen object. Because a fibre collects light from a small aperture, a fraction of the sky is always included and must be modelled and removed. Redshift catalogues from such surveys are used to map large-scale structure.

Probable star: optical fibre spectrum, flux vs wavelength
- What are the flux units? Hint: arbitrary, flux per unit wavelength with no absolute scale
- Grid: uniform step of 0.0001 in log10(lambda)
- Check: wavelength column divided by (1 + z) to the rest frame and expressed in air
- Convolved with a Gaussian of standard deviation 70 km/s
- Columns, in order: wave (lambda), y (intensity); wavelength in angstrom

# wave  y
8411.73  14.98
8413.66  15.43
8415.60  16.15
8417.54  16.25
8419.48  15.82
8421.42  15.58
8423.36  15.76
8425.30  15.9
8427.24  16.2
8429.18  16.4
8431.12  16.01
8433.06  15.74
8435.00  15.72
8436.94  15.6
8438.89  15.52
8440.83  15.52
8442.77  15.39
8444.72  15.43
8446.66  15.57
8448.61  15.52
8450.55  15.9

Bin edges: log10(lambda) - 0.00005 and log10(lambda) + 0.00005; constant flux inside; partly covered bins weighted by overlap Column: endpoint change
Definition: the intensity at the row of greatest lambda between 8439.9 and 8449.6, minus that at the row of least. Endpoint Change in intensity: 0.0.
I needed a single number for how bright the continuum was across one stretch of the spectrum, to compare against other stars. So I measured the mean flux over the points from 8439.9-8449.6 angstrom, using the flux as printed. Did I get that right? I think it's 15.5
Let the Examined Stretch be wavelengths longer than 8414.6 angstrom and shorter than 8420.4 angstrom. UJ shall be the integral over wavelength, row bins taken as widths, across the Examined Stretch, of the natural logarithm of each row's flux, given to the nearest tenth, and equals 16.1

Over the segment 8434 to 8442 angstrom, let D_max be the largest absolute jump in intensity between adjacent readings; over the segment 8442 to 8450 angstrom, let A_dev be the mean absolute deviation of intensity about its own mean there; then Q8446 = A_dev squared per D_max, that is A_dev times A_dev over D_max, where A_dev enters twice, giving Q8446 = 0.038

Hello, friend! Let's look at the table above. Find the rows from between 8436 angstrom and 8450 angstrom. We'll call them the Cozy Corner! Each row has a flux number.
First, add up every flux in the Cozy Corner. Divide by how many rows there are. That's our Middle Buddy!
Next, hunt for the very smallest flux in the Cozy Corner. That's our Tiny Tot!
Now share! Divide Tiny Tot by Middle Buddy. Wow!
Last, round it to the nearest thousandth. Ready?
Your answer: 0.992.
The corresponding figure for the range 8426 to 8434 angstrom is 0.978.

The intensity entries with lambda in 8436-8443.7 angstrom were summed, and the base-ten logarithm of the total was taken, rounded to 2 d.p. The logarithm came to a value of 1.79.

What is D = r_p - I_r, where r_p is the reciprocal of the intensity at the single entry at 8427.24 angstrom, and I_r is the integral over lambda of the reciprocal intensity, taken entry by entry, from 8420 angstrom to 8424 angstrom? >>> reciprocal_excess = -0.19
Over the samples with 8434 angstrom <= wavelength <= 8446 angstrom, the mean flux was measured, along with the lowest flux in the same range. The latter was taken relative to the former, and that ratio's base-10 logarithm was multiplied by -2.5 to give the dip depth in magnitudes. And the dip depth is 0.010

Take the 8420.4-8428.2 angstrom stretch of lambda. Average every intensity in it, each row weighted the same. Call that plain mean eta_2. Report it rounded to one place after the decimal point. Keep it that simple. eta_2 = 15.9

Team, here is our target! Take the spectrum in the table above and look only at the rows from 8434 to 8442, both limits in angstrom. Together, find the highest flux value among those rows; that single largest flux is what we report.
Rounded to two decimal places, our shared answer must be 15.72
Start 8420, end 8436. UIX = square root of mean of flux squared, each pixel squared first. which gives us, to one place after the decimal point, 15.9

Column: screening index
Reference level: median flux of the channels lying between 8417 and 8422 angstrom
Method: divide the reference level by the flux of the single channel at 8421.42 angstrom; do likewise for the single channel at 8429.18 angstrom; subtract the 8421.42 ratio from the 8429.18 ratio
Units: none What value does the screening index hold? -0.05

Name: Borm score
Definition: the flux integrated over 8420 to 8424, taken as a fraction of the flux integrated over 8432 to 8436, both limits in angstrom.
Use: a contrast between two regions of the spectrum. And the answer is 1.0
